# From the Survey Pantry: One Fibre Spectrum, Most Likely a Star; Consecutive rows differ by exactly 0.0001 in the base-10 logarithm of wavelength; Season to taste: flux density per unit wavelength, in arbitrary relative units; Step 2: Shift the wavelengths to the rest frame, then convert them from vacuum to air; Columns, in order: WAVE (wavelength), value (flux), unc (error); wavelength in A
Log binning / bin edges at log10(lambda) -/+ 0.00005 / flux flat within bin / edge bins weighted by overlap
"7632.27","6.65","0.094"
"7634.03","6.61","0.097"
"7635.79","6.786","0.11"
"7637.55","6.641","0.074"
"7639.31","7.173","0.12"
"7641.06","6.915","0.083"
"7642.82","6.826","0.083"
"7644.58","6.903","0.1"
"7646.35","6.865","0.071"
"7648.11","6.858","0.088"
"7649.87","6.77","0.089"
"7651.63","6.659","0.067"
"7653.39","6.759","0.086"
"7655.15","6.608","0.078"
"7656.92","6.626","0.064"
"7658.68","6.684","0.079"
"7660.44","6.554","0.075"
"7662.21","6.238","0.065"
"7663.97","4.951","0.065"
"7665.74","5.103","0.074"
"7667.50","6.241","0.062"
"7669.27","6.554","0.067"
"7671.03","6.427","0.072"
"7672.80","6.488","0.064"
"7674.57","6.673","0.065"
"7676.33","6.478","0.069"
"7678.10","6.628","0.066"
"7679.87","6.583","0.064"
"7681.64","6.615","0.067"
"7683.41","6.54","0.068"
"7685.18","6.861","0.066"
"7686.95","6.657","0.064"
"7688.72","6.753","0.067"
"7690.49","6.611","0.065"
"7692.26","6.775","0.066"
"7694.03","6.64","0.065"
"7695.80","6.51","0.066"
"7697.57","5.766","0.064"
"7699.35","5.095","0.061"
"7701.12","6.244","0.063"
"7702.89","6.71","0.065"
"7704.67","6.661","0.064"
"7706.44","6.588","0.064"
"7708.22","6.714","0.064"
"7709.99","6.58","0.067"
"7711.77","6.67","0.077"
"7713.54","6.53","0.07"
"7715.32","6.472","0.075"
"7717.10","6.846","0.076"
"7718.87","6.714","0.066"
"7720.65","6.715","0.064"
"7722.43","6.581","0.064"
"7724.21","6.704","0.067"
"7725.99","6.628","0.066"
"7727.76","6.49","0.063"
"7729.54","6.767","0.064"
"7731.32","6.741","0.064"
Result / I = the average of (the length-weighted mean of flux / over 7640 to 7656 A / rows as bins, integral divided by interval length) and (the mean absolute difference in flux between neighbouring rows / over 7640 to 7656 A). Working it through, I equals 3.44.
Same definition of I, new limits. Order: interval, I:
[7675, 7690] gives 3.39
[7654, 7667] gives 3.23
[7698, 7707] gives 3.33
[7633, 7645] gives 3.52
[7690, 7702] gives 3.36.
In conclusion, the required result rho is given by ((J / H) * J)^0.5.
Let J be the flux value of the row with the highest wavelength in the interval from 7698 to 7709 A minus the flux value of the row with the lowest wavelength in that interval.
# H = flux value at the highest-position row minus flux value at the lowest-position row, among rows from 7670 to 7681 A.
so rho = 4.10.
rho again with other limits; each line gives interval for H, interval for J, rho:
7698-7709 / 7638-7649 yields 0.25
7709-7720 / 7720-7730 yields 0.14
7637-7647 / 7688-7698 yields 2.09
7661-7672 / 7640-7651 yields 0.33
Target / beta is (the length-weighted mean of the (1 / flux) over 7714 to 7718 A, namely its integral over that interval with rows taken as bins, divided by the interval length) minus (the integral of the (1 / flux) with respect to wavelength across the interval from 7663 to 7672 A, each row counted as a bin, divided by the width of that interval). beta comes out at -0.022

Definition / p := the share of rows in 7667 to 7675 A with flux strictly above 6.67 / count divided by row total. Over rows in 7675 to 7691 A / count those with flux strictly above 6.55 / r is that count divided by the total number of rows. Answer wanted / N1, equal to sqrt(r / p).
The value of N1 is 2.0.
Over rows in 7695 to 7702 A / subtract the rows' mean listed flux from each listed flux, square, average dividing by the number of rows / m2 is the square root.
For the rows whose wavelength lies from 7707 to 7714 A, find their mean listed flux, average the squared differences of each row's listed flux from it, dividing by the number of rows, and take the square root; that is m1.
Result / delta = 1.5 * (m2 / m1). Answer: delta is 11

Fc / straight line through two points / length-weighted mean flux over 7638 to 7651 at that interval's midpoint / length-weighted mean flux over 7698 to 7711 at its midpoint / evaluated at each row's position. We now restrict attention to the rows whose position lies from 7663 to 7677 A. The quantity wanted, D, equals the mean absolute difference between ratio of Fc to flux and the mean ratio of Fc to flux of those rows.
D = 0.116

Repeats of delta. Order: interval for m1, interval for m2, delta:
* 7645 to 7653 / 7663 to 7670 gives 13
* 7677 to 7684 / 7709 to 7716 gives 3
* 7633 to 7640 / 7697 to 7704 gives 4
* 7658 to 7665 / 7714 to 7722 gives 0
